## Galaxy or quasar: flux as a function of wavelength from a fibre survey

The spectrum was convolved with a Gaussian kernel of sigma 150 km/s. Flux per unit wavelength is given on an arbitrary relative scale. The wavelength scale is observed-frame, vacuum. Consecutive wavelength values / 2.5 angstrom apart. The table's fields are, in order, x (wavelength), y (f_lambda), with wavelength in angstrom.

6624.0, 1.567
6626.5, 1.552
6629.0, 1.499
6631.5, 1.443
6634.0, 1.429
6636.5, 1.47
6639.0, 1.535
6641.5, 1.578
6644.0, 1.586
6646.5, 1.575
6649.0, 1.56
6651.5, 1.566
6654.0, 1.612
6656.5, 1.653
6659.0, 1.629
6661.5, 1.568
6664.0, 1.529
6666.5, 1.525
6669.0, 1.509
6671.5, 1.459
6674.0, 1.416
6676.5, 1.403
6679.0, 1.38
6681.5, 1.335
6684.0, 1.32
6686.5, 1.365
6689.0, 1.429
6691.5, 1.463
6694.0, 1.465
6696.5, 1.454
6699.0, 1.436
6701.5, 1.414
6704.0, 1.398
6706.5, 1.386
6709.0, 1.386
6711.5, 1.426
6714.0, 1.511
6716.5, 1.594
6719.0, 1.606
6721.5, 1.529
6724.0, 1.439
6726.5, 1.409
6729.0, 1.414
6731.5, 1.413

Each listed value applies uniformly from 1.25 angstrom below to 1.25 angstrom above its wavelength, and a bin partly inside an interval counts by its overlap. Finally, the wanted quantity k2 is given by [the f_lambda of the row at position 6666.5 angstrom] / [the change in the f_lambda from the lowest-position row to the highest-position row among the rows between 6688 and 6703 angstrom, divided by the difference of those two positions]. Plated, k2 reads -1271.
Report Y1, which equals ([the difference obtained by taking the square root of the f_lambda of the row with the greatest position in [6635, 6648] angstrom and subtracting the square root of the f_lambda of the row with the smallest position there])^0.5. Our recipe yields 0.206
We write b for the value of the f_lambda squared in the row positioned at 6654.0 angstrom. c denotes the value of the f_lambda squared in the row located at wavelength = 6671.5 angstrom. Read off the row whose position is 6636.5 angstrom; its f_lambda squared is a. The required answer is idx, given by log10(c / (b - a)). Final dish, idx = 0.7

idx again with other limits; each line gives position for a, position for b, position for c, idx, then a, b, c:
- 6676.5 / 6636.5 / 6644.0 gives 1.1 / 1.97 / 2.2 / 2.5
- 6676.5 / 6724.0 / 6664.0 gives 1.4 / 1.97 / 2.1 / 2.3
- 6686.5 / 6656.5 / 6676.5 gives 0.4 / 1.86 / 2.7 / 2.0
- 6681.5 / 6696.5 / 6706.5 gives 0.8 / 1.78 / 2.1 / 1.9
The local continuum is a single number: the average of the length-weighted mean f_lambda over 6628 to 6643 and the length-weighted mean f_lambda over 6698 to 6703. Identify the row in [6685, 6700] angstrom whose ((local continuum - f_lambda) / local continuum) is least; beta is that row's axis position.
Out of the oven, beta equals 6694.0 angstrom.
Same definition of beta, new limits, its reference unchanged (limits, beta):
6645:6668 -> 6656.5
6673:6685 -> 6674.0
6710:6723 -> 6719.0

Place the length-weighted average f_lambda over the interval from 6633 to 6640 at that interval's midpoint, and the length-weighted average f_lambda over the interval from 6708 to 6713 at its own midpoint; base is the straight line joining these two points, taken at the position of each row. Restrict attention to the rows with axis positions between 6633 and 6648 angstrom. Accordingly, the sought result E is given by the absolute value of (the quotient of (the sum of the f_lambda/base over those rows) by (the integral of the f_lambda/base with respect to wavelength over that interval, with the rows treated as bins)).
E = 0.3994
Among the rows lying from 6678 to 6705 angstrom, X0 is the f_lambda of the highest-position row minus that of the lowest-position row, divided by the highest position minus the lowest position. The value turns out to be 0.001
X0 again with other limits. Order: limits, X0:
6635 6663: 0.004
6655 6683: -0.013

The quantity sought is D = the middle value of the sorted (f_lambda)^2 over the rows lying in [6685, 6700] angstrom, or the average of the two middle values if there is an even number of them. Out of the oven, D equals 2.09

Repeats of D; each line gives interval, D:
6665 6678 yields 2.13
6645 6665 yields 2.47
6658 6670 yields 2.34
